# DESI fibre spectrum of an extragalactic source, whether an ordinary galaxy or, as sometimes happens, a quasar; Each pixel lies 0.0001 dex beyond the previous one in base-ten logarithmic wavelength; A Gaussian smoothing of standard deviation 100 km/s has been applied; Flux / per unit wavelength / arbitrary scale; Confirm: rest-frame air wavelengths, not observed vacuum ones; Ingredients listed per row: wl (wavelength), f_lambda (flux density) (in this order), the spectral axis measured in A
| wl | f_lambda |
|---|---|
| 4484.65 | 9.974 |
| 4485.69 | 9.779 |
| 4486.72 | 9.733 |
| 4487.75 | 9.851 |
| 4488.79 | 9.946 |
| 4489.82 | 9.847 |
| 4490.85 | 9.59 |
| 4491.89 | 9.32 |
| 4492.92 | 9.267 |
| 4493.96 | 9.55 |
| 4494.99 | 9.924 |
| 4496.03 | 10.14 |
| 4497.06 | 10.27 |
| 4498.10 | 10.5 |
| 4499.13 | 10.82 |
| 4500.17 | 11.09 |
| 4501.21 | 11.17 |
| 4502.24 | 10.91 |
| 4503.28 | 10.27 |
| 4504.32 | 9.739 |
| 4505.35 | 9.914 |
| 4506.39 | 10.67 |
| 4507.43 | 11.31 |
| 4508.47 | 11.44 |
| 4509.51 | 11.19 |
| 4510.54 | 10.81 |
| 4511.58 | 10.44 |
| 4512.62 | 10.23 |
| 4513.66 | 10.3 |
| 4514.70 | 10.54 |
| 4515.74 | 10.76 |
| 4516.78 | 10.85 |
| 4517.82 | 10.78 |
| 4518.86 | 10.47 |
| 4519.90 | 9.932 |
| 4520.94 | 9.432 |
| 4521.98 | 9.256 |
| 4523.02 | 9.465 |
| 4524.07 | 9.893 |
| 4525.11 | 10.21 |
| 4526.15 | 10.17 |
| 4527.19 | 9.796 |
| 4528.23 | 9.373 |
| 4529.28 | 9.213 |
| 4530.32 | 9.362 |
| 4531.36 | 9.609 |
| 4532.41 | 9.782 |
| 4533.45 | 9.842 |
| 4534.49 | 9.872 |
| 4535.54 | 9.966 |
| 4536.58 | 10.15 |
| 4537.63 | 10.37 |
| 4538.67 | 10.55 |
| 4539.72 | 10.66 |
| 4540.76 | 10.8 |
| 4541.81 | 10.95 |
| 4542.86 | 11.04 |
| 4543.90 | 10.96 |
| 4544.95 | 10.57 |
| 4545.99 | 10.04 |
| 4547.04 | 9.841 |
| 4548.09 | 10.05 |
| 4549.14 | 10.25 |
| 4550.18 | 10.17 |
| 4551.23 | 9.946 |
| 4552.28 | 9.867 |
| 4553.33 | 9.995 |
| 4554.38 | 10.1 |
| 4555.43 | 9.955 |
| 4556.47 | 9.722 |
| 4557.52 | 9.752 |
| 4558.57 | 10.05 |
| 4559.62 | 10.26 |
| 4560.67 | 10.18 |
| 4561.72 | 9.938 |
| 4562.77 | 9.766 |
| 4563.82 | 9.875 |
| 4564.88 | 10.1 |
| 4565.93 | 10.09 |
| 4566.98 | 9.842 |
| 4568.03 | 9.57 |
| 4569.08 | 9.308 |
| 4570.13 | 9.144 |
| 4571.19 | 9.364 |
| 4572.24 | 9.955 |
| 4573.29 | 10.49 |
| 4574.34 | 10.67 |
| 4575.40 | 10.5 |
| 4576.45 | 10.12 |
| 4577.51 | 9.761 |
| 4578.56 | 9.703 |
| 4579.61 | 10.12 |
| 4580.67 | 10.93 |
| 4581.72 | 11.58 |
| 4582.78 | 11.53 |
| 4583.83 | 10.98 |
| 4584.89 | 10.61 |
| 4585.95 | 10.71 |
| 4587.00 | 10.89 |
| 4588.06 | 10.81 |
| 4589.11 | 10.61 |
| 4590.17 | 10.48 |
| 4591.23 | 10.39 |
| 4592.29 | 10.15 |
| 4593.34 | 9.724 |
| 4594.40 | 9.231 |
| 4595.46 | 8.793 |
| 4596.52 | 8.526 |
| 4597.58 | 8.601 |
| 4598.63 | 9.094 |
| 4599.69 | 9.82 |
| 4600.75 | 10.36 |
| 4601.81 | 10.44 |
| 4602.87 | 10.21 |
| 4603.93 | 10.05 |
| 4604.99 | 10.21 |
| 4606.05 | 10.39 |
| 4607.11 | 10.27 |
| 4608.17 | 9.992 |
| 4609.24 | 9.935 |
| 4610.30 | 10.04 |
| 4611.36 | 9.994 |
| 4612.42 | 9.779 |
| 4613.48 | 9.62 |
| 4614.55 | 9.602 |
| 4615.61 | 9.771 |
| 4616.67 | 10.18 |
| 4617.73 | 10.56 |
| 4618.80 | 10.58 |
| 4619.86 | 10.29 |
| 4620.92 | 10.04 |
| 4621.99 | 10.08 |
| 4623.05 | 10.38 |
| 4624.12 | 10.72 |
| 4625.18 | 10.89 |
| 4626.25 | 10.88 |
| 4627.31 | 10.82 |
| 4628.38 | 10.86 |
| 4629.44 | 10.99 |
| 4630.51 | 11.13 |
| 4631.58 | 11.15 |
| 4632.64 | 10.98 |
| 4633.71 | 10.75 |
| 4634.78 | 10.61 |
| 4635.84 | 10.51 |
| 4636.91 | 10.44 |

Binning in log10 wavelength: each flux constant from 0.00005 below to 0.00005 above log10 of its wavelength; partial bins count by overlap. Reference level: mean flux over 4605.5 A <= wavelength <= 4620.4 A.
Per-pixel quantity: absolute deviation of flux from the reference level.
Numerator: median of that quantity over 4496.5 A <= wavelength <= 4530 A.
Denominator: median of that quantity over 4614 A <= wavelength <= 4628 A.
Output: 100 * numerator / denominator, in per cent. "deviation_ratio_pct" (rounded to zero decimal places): 128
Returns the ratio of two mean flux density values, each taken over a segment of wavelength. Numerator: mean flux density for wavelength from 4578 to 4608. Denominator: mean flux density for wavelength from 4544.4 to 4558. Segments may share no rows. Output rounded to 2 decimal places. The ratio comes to 1.02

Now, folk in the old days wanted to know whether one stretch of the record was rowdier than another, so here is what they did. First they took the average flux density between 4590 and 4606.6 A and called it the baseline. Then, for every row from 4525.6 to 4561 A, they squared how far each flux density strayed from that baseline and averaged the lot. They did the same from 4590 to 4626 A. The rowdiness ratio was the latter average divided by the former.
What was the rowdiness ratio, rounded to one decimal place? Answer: 1.2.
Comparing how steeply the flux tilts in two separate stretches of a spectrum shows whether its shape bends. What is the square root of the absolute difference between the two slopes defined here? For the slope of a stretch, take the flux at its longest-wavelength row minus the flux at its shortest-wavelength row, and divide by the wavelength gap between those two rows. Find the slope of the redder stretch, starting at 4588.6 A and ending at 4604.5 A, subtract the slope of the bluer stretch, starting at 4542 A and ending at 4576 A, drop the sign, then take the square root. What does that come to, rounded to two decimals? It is 0.15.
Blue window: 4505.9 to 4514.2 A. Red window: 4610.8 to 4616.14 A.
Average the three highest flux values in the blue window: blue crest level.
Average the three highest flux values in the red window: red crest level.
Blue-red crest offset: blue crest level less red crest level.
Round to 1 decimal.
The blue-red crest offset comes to 1.5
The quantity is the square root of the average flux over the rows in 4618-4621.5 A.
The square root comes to 3.21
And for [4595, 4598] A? 2.94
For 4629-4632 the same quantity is 3.33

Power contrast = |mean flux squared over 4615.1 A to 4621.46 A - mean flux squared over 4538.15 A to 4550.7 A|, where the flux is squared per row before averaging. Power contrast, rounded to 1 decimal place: 5.3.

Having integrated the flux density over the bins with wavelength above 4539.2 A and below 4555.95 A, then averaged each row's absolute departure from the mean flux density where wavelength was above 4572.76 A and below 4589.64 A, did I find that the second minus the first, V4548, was -173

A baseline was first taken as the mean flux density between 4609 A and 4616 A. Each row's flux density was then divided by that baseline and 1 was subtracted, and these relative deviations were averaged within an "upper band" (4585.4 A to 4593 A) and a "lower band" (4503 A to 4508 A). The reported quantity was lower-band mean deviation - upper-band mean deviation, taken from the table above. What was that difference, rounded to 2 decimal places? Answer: -0.02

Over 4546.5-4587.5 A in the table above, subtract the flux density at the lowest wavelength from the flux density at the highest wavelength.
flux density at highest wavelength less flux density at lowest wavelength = 1.0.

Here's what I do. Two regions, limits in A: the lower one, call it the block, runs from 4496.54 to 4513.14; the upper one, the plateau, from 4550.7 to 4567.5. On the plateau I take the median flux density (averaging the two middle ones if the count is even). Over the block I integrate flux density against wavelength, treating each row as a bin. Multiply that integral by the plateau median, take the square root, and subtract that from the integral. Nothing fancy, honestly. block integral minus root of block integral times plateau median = 135.2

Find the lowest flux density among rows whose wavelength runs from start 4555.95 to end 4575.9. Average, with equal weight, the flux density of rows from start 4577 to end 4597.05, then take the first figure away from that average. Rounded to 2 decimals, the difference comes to 1.15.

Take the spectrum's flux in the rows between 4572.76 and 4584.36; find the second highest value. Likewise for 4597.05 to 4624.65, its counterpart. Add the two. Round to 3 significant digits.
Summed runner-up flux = 22.1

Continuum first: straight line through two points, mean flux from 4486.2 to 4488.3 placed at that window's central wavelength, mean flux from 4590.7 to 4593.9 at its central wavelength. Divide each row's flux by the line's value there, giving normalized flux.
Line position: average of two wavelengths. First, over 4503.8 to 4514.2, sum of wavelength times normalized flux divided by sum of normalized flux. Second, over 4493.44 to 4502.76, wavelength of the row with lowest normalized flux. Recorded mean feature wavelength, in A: 4501.5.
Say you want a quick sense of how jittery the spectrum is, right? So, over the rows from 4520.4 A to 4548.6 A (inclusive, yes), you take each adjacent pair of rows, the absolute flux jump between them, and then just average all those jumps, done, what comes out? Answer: 0.21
